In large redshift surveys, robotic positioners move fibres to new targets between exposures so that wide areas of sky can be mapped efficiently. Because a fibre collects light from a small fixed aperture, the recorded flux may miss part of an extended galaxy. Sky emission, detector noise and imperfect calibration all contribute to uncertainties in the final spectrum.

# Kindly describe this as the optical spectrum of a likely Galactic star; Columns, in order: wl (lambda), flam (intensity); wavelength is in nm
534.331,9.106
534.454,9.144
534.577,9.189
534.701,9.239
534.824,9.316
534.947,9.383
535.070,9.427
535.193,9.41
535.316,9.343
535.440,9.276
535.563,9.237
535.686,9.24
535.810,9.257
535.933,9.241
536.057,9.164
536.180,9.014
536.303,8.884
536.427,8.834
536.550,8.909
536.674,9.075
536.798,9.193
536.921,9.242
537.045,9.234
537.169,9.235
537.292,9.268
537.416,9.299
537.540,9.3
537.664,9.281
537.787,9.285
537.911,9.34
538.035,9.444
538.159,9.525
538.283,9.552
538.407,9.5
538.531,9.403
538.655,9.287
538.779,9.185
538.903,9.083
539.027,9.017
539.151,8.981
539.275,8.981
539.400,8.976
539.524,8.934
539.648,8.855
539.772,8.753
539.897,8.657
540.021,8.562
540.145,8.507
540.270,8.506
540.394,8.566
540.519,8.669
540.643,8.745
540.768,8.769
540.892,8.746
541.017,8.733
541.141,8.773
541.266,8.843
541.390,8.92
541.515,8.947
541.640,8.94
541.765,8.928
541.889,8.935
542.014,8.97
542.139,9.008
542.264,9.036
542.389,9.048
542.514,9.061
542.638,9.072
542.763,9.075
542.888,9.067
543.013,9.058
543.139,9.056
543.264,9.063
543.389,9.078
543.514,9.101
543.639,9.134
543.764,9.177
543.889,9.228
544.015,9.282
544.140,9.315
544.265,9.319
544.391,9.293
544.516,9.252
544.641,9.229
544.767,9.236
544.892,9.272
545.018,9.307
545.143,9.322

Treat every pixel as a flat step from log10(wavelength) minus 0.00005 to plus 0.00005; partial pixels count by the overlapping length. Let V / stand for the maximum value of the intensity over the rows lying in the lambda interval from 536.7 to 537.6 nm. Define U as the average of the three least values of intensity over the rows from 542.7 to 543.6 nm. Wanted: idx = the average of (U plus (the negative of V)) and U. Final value 4.41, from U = 9.06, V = 9.3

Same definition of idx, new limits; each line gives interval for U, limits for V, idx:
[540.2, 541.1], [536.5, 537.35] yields 3.95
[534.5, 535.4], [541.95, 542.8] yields 4.71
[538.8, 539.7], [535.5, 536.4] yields 4.29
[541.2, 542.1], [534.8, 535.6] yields 4.18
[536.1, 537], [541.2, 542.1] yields 4.39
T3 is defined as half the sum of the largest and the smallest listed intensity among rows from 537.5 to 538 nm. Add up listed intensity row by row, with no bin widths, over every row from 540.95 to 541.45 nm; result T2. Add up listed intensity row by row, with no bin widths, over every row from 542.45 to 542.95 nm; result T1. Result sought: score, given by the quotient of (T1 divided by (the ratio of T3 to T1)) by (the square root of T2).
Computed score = 23.8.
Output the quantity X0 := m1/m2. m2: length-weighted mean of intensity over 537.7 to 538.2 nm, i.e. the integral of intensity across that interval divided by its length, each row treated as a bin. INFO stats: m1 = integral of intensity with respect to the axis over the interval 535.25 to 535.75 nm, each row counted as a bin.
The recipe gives 0.493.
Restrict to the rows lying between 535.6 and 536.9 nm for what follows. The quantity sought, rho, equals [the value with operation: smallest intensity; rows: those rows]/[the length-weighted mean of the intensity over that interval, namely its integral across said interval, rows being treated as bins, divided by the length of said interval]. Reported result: 0.972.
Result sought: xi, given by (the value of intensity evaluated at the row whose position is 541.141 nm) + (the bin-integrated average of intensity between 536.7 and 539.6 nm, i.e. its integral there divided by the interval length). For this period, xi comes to 18.0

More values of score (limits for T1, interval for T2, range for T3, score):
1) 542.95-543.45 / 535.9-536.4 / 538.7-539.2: 24.0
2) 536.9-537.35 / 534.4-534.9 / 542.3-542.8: 24.8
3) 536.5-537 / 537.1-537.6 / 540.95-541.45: 24.7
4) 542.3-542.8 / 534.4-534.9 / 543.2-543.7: 23.8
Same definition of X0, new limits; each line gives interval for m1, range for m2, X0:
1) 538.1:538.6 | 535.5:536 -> 0.514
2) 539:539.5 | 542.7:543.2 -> 0.496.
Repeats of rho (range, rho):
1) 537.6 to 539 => 0.972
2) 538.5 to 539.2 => 0.981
